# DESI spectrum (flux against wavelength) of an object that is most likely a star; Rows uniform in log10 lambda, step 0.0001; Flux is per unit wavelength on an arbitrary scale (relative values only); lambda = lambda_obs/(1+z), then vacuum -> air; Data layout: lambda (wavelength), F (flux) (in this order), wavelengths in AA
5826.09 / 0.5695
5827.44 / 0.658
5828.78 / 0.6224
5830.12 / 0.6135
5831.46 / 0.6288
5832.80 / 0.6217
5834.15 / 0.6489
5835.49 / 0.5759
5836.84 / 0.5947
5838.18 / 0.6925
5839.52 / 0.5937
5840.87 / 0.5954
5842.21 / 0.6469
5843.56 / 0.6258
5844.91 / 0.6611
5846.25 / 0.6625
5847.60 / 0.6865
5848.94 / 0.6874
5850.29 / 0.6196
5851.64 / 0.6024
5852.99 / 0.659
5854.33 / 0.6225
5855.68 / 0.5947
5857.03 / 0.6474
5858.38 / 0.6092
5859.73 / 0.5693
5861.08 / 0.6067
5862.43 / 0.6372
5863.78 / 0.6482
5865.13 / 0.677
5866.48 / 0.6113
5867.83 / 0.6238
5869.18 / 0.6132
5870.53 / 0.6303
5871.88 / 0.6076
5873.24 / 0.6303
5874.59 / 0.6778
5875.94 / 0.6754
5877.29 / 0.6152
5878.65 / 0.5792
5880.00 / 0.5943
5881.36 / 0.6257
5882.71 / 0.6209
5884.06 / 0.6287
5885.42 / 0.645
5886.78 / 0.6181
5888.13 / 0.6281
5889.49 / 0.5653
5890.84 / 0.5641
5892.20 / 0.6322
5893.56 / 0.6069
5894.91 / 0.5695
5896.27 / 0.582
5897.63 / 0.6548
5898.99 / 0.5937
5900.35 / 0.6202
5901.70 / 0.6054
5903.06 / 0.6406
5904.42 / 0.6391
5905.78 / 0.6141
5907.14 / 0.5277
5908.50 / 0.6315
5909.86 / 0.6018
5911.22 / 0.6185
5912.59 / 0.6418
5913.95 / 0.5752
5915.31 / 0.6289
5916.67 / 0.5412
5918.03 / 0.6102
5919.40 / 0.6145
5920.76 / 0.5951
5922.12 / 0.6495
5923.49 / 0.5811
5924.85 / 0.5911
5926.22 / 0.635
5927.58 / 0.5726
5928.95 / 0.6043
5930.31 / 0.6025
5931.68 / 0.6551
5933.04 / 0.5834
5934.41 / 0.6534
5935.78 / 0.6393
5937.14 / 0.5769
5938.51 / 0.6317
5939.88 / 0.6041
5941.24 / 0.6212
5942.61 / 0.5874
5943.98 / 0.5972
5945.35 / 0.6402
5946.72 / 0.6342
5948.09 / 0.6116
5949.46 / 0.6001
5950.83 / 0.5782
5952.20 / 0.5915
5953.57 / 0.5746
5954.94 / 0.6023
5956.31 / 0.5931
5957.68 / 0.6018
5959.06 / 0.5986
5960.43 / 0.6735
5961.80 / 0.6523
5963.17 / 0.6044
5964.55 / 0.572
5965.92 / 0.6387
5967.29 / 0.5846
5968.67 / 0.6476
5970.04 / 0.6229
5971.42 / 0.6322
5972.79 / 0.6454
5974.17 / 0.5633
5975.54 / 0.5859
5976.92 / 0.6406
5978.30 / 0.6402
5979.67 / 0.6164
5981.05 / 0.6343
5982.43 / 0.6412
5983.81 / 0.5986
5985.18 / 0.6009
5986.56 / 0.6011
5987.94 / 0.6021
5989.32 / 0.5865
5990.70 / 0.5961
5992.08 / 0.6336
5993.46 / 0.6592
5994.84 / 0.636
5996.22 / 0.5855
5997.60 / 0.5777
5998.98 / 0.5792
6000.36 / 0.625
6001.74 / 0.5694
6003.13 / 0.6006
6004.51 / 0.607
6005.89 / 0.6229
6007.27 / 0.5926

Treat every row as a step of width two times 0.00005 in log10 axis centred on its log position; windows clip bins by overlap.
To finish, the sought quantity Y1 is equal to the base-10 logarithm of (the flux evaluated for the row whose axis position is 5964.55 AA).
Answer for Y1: -0.24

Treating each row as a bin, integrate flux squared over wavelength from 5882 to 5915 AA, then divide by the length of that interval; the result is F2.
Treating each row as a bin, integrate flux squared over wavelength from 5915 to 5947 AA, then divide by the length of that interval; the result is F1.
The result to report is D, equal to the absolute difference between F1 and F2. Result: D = 0.000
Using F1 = 0.373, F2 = 0.373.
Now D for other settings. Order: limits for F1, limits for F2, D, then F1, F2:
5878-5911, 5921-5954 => 0.001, 0.371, 0.372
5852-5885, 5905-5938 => 0.023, 0.392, 0.369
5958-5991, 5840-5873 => 0.019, 0.380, 0.399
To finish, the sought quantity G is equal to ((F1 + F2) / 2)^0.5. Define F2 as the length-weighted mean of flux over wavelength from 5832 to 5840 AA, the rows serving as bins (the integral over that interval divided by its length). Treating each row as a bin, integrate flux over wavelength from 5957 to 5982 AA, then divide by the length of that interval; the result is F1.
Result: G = 0.788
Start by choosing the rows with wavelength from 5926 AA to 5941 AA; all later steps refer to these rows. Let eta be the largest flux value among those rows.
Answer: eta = 0.6551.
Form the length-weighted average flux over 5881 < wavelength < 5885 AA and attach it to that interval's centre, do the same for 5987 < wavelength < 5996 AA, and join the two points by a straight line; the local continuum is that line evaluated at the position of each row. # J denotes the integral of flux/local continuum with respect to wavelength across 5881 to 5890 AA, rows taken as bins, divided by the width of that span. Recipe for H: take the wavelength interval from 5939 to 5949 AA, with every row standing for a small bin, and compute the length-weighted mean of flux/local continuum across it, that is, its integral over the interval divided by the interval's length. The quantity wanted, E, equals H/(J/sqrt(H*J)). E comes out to 0.99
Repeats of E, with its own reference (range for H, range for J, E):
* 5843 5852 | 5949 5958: 1.08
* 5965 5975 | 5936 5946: 1.01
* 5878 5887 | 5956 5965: 0.98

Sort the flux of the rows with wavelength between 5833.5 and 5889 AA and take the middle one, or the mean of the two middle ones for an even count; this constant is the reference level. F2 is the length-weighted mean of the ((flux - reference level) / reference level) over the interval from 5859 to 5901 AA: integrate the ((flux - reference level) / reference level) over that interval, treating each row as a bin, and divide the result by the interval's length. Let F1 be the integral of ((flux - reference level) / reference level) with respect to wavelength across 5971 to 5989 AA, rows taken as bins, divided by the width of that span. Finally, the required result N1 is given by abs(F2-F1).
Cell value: 0.005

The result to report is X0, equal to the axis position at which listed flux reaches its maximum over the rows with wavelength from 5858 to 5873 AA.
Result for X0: 5865.13 AA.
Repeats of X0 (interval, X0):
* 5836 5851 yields 5838.18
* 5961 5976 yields 5961.80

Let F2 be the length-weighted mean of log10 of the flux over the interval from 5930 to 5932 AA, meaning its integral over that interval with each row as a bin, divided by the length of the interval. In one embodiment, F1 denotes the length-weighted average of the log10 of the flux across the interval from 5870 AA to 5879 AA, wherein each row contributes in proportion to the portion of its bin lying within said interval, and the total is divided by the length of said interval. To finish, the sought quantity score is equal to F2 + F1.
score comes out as -0.401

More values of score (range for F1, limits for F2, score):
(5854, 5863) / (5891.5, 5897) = -0.437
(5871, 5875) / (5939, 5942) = -0.410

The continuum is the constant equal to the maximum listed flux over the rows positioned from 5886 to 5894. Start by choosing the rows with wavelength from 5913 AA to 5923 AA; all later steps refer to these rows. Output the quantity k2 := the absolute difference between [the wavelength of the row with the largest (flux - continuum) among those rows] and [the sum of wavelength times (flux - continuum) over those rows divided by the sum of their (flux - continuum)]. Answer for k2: 5.6 AA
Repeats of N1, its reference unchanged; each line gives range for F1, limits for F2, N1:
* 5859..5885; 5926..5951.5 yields 0.021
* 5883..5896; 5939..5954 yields 0.003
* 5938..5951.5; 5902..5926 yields 0.006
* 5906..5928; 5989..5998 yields 0.018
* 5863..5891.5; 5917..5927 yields 0.024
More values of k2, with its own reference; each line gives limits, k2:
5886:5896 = 0.7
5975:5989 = 0.9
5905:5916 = 3.3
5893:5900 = 1.9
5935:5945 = 5.0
